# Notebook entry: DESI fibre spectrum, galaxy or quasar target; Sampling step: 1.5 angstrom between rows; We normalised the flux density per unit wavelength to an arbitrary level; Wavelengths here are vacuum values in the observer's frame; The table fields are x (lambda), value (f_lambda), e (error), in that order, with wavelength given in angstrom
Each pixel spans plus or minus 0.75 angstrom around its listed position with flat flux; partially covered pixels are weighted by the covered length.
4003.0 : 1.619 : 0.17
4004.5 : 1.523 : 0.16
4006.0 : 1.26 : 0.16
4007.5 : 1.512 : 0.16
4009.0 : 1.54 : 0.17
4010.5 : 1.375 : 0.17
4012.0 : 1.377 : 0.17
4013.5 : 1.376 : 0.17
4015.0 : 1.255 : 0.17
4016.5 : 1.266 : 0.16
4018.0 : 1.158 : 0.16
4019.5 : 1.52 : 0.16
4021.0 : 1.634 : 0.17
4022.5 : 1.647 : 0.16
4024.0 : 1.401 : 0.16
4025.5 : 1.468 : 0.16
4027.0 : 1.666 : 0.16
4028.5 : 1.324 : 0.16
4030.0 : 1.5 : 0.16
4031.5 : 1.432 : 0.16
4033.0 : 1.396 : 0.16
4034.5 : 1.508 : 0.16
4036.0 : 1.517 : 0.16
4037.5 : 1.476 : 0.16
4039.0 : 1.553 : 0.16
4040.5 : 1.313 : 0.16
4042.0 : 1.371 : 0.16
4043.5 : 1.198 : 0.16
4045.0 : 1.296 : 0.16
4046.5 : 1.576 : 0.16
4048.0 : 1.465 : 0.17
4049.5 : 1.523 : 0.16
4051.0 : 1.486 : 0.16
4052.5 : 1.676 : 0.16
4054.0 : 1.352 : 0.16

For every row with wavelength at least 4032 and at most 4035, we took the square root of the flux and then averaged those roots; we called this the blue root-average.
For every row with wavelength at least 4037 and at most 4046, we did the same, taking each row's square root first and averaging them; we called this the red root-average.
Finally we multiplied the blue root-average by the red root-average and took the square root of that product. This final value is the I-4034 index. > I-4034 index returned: 1.19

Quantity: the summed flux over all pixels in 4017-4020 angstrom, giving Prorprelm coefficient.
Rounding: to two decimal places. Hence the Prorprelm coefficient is 2.68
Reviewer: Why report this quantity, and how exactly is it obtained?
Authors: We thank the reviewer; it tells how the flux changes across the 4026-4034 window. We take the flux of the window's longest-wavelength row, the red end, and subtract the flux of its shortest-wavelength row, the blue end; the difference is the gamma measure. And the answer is -0.27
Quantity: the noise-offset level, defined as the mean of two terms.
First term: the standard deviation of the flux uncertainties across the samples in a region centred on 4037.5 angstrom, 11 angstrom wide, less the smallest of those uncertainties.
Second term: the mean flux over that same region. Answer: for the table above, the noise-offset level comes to 0.64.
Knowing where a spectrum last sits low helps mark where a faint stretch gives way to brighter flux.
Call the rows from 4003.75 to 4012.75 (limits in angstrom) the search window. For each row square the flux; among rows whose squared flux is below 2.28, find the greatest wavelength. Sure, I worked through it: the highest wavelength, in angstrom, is 4012.0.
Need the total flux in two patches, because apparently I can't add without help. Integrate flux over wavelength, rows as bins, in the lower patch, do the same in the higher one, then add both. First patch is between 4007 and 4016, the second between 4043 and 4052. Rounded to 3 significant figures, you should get 25.5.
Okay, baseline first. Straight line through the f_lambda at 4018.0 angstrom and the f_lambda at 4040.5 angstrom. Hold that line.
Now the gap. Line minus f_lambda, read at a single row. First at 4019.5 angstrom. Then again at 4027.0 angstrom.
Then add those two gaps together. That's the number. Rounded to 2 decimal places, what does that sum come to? -0.80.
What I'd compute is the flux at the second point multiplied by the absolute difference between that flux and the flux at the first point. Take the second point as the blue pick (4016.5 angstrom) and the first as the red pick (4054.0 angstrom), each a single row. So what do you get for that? 0.11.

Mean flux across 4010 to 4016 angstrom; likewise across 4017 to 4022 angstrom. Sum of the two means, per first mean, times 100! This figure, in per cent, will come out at 207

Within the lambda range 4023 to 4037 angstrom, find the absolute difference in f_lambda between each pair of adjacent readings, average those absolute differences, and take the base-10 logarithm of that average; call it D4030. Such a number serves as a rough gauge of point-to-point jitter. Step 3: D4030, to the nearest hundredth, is -0.90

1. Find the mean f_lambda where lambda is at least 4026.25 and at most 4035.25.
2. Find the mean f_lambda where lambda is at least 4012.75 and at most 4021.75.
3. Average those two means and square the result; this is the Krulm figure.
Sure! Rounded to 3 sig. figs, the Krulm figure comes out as 2.02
